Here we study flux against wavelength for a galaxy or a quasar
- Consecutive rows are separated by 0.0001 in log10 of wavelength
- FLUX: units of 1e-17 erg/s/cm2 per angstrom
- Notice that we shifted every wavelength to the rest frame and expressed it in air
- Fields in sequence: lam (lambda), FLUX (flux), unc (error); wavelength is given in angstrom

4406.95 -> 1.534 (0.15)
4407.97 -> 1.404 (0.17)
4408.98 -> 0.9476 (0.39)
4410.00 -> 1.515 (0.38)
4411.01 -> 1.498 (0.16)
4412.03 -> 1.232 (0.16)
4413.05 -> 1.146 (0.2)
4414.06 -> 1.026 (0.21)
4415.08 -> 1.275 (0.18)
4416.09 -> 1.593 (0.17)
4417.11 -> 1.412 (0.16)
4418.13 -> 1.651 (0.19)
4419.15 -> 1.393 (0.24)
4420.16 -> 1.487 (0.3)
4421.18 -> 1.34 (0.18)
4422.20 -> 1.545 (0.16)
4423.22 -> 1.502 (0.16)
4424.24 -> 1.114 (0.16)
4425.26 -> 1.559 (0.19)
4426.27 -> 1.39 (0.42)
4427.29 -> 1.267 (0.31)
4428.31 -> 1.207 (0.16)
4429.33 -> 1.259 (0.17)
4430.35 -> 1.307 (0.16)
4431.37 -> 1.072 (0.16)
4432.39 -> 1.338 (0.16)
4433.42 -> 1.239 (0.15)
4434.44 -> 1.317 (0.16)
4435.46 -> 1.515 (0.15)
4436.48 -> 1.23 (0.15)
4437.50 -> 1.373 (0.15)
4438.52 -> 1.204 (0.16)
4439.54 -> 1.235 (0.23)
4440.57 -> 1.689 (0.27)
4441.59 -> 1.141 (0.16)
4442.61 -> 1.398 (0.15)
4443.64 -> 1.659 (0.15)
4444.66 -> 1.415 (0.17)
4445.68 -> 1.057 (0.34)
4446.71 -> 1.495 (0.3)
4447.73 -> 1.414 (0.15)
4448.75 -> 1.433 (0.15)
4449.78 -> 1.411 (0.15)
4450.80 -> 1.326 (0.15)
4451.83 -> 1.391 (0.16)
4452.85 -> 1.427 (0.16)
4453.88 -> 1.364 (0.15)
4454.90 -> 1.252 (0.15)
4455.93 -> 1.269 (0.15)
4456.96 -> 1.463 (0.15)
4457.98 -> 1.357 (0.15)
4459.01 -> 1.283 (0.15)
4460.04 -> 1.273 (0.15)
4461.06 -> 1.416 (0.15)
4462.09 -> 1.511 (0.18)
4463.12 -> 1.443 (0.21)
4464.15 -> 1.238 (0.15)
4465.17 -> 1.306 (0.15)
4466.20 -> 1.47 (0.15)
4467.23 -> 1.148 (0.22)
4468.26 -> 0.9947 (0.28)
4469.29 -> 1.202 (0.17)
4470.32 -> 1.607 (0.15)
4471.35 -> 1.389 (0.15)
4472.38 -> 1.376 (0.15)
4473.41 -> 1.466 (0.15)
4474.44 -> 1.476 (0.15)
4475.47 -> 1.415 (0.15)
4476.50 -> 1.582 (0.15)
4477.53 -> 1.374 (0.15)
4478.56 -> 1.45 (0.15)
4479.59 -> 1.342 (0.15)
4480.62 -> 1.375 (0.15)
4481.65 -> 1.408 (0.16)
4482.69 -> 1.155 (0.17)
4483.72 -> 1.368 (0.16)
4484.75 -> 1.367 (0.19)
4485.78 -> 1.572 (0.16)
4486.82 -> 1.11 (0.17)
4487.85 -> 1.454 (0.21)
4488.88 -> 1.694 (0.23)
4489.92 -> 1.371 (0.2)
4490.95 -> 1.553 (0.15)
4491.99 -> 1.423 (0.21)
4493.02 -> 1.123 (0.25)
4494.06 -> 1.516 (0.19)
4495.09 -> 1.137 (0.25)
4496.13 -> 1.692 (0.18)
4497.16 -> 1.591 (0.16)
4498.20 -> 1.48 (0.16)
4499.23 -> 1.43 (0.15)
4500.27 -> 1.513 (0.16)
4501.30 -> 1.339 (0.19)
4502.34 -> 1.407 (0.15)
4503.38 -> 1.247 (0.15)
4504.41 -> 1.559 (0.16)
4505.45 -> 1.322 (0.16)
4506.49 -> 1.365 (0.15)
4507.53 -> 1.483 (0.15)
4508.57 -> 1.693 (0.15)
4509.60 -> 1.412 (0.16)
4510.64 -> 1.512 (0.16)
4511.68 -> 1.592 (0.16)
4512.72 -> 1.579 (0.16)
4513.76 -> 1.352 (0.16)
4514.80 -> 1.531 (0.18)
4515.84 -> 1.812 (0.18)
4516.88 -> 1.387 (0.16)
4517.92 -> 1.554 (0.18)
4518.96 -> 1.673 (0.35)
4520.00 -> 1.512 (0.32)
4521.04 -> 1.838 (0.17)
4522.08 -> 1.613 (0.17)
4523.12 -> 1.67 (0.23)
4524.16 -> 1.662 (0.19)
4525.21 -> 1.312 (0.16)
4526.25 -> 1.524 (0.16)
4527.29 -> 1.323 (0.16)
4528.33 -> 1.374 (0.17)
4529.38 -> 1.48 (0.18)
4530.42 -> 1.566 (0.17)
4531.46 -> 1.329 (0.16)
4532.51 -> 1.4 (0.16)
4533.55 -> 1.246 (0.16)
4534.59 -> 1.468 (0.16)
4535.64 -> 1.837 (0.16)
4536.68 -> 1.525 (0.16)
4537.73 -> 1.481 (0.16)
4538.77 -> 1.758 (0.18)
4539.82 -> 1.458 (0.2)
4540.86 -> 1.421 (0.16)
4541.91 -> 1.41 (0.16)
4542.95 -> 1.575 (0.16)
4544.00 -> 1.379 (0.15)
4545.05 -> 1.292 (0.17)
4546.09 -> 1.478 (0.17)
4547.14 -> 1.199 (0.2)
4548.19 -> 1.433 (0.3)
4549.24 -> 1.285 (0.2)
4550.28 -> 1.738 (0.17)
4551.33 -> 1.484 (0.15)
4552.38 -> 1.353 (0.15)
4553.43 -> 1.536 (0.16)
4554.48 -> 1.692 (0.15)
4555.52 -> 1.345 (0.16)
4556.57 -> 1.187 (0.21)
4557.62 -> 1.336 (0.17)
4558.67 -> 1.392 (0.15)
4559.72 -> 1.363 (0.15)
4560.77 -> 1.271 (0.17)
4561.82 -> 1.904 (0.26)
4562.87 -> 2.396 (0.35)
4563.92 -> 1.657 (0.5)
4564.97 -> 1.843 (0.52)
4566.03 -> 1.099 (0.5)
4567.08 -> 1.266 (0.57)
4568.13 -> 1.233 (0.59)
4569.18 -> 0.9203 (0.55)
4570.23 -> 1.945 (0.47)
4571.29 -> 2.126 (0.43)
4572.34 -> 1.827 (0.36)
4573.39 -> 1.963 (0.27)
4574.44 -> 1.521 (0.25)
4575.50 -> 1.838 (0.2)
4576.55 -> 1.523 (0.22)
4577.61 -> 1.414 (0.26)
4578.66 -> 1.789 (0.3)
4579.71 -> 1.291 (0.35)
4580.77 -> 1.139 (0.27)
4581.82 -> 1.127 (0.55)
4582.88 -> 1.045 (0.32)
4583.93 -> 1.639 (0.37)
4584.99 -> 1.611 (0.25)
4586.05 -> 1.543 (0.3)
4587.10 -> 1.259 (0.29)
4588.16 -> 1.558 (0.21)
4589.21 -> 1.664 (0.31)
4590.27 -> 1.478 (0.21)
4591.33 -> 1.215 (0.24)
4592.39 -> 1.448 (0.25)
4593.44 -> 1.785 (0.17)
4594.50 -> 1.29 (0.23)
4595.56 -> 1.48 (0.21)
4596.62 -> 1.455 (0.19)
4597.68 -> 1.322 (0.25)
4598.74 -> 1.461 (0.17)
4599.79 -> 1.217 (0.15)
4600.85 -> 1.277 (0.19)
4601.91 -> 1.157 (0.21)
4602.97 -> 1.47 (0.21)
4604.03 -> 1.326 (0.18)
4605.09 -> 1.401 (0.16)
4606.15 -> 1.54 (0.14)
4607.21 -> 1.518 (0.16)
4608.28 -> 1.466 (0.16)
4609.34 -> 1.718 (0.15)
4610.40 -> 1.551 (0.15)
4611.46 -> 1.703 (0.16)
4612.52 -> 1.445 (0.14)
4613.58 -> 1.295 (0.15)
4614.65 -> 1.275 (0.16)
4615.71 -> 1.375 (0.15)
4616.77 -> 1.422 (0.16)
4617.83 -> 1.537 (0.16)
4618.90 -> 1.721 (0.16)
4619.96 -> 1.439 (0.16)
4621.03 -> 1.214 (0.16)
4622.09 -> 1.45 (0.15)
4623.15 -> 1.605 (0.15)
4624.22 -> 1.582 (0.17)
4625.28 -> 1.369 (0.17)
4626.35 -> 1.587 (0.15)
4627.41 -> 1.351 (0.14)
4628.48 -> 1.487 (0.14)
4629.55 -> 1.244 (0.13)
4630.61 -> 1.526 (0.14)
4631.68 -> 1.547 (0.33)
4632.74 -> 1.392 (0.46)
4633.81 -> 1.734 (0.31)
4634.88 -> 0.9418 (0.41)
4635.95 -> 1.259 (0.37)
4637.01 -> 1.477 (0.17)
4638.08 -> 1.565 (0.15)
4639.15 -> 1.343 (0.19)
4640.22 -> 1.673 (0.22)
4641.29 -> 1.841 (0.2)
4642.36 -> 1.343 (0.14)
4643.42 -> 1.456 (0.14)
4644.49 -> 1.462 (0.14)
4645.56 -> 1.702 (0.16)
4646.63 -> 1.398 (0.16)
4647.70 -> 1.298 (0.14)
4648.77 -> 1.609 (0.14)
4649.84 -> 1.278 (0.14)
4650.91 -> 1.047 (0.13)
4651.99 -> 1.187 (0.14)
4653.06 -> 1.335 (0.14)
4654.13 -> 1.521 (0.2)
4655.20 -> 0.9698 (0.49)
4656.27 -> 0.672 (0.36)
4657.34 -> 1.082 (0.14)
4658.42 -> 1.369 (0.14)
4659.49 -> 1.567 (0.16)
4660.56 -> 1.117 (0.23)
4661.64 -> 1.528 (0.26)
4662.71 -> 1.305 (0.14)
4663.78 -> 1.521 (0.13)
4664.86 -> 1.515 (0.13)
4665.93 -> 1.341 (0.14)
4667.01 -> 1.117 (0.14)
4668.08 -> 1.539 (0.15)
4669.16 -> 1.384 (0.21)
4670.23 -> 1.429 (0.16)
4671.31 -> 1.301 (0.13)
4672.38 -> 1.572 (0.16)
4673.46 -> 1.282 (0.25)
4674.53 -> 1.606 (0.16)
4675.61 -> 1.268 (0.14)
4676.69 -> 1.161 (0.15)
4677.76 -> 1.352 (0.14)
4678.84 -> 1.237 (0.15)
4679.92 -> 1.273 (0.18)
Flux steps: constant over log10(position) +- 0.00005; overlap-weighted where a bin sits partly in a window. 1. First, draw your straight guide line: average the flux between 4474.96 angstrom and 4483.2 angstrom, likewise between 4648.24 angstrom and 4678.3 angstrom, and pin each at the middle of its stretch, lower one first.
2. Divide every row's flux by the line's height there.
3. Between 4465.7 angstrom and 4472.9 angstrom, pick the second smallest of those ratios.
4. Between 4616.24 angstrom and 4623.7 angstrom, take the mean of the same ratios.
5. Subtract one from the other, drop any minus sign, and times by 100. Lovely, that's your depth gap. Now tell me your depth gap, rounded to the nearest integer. 29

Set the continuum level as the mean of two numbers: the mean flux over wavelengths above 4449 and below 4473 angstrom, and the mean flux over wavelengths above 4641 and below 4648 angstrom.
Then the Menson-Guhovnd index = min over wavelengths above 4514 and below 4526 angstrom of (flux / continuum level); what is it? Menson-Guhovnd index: 0.92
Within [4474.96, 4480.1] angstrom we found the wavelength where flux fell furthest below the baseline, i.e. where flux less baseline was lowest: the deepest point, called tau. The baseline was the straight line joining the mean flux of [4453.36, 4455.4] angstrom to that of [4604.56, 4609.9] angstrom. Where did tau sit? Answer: 4479.59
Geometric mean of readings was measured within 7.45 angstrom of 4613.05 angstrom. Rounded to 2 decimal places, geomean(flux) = 1.49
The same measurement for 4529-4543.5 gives 1.49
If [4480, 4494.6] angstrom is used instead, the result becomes 1.38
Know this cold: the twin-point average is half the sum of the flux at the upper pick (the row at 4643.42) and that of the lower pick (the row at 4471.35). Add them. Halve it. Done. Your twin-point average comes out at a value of 1.42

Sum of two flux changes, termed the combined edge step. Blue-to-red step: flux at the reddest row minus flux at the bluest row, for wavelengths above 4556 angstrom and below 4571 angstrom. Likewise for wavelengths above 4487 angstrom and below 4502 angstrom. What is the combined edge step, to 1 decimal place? 0.6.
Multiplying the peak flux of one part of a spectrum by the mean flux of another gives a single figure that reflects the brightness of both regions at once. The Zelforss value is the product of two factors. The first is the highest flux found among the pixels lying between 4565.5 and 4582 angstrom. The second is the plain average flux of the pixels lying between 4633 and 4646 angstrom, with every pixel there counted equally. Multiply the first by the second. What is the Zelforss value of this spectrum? 3.15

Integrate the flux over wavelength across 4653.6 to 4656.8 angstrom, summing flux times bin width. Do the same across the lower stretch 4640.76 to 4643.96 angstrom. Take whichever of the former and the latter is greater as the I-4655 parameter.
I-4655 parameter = 4.96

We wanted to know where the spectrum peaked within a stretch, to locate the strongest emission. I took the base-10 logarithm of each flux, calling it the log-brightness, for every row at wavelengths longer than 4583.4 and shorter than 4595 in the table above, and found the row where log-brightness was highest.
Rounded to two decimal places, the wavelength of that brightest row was 4593.44 angstrom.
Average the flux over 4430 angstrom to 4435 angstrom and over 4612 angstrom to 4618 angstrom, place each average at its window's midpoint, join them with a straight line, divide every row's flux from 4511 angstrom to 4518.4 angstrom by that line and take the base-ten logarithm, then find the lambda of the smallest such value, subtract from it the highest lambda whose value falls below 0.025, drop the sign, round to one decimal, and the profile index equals 3.1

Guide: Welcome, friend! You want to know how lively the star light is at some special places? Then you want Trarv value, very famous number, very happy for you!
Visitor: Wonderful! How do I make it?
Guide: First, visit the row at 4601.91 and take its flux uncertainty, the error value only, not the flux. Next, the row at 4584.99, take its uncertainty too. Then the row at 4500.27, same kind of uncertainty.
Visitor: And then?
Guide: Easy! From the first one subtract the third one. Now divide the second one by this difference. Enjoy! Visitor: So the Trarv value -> 5.0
